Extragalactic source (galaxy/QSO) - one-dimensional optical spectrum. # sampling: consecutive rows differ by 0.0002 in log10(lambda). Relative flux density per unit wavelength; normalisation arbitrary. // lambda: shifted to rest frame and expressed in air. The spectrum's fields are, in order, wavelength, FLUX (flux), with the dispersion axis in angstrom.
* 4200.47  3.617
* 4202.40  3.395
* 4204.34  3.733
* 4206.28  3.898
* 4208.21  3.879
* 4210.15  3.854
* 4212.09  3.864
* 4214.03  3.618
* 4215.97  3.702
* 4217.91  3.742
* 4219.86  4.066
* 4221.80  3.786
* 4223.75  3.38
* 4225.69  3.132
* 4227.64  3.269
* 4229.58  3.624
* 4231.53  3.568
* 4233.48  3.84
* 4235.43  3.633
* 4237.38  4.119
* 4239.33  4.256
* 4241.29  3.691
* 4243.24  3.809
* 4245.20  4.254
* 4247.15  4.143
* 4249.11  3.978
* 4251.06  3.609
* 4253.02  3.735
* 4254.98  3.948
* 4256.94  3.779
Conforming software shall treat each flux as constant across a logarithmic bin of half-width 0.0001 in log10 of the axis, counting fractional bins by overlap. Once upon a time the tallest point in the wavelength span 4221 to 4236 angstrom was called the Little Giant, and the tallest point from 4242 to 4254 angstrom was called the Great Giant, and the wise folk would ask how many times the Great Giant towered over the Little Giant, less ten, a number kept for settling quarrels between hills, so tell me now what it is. -8.89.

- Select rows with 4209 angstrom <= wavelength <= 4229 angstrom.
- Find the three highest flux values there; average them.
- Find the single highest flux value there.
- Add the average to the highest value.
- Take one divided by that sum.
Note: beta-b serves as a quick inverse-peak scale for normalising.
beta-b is 0.125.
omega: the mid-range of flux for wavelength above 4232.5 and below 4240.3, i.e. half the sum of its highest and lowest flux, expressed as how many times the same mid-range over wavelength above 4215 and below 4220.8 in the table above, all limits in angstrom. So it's 1.016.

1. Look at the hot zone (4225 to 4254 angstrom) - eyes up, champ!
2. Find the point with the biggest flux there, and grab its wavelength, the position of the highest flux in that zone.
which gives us 4239.33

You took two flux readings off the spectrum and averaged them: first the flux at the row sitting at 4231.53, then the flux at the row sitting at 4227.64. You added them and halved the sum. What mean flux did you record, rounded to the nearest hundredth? 3.42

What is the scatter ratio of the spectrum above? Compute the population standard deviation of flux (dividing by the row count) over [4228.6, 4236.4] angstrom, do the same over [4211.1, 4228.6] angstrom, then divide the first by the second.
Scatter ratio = 0.4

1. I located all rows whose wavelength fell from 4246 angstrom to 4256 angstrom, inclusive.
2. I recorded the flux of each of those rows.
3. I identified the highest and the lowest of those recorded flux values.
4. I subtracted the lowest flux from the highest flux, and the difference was 0.534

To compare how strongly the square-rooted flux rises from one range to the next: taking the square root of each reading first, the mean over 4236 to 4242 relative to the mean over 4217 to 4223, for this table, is 1.02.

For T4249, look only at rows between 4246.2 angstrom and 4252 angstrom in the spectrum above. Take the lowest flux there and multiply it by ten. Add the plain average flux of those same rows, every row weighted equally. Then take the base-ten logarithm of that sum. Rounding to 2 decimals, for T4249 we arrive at 1.60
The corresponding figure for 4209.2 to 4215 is 1.60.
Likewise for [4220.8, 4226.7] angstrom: 1.54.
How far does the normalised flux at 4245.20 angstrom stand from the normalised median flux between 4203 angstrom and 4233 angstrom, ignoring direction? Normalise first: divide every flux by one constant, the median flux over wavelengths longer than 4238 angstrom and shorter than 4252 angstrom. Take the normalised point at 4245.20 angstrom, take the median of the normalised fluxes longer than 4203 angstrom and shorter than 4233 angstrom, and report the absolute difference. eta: 0.13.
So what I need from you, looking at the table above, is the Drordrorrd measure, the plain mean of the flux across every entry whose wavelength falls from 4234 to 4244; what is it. 3.90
